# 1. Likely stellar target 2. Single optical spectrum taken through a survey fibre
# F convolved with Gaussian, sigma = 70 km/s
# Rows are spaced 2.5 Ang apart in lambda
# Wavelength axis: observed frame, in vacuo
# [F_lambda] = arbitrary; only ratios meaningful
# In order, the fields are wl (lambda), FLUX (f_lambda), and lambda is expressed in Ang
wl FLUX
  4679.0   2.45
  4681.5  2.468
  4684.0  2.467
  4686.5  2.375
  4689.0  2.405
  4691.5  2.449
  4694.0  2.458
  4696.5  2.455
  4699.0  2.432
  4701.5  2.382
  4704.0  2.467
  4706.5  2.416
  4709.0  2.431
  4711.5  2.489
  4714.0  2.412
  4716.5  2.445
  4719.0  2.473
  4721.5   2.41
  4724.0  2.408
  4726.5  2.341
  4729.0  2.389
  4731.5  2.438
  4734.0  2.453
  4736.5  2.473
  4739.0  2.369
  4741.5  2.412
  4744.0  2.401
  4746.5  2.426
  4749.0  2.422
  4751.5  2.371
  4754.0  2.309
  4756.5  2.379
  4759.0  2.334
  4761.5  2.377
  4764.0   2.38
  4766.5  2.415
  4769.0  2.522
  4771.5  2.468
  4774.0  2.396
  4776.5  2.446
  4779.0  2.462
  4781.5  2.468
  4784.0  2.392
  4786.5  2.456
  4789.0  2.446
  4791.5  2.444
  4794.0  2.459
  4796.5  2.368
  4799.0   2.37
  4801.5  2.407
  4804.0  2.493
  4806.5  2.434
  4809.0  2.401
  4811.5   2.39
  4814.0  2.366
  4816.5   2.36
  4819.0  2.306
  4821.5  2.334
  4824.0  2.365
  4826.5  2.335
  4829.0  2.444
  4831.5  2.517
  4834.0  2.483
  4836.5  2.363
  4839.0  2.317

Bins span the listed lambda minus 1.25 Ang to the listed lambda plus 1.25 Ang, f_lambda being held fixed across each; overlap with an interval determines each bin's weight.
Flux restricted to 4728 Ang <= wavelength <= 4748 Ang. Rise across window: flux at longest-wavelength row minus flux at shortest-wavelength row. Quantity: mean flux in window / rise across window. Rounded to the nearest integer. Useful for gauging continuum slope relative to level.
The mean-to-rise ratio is 65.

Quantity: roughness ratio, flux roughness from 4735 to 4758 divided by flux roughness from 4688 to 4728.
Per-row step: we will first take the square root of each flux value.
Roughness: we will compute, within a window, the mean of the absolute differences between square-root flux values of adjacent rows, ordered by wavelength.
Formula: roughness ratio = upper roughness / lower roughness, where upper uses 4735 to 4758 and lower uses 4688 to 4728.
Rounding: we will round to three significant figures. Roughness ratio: 1.15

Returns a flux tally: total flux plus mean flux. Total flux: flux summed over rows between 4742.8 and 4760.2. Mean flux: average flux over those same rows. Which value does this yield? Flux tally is 19.0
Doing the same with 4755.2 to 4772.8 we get 19.3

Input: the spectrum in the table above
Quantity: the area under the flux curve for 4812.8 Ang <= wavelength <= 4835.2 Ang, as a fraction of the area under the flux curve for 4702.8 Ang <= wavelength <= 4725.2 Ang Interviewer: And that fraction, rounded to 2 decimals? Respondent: 0.98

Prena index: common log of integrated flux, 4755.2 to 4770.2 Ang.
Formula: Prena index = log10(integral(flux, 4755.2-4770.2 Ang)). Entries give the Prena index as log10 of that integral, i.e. 1.56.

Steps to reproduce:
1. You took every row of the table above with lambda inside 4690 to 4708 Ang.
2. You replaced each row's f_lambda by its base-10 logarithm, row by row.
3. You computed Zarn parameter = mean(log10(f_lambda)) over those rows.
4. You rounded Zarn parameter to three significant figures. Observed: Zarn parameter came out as 0.387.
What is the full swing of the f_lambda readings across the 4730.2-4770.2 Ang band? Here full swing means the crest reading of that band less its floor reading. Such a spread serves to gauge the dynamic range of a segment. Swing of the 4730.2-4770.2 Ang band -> 0.21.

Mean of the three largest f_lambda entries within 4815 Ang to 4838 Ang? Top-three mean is 2.48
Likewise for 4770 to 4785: 2.47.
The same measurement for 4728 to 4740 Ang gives 2.45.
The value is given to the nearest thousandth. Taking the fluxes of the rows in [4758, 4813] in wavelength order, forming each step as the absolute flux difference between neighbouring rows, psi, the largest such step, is 0.107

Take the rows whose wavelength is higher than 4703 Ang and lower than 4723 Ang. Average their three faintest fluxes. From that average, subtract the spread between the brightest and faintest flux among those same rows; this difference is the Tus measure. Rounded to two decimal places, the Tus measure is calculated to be 2.33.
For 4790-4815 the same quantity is 2.24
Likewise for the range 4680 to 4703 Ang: 2.29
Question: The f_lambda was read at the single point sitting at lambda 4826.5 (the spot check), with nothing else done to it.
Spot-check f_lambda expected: 2.335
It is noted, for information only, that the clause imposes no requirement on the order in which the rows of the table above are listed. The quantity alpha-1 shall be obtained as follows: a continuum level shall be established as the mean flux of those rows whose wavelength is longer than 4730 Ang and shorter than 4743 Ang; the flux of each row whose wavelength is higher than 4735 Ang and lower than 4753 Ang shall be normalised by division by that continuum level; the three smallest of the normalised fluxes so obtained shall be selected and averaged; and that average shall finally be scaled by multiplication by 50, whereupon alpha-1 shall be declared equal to 49.0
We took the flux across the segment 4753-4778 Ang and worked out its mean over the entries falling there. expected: 2.40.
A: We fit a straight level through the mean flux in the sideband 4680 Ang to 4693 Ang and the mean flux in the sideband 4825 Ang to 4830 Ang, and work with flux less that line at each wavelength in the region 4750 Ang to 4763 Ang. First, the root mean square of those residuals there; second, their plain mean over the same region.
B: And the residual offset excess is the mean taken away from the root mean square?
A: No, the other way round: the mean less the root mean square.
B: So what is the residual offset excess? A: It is -0.12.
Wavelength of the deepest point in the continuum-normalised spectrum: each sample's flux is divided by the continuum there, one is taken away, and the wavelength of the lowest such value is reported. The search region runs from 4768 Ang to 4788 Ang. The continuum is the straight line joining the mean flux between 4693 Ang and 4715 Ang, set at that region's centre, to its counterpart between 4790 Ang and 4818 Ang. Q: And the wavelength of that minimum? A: 4784.0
